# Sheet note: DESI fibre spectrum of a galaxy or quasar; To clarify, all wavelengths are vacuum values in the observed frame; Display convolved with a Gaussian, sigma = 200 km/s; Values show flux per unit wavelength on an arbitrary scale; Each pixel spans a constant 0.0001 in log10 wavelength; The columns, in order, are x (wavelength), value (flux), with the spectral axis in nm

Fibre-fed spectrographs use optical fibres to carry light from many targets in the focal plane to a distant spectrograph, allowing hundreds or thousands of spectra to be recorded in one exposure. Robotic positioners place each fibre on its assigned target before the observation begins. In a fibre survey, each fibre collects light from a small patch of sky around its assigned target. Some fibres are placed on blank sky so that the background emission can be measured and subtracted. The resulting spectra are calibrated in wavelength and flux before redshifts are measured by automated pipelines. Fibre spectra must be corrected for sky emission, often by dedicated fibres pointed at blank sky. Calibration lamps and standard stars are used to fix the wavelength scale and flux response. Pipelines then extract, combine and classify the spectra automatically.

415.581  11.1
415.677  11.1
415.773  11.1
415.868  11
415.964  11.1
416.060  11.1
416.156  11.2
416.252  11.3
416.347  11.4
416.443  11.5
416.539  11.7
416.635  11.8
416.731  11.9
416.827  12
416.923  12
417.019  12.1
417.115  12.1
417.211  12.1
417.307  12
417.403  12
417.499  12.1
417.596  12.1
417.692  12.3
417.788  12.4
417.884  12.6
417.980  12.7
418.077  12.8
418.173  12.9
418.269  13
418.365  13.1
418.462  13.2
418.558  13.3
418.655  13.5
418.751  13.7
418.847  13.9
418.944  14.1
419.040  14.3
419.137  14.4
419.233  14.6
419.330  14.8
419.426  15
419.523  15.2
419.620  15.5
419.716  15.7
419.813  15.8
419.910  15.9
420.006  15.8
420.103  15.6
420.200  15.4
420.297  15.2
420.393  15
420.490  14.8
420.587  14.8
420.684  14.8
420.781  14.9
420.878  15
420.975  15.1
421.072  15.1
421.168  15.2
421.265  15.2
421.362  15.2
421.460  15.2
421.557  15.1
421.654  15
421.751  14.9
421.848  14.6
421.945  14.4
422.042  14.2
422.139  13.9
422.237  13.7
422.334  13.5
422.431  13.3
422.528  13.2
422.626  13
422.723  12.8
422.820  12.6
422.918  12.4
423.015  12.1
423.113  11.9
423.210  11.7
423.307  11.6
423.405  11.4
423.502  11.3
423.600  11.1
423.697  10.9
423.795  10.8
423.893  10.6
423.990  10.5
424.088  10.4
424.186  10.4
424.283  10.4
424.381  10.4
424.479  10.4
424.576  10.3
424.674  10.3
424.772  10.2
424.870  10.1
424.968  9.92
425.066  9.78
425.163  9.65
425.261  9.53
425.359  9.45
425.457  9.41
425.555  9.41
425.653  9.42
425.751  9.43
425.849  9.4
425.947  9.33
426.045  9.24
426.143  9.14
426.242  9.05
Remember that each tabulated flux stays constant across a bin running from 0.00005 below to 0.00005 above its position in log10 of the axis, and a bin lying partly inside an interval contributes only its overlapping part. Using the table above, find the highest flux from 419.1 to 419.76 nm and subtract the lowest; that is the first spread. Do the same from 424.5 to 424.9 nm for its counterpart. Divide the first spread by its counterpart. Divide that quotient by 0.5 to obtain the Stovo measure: 13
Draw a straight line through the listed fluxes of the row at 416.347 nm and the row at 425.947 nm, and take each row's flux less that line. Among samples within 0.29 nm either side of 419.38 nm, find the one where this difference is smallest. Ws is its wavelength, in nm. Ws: 419.137 nm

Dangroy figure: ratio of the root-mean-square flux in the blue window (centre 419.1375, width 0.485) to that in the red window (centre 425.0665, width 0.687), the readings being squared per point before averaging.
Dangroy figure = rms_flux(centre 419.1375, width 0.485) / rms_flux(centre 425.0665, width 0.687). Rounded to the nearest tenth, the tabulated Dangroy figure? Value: 1.5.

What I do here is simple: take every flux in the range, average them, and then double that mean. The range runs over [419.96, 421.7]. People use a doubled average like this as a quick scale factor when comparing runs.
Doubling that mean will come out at 30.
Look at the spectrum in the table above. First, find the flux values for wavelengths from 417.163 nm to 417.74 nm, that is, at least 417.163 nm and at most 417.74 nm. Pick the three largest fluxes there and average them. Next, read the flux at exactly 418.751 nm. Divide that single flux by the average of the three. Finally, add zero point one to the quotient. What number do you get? 1.23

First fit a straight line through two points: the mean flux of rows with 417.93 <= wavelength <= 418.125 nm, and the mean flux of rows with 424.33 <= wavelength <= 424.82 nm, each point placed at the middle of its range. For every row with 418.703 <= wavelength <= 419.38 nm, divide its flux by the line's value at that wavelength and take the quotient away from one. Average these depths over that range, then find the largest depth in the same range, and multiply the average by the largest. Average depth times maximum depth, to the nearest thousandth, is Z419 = 0.015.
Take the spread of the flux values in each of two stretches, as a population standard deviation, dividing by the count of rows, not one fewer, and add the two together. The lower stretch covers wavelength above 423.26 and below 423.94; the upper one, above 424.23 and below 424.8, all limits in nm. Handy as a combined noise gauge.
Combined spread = 0.40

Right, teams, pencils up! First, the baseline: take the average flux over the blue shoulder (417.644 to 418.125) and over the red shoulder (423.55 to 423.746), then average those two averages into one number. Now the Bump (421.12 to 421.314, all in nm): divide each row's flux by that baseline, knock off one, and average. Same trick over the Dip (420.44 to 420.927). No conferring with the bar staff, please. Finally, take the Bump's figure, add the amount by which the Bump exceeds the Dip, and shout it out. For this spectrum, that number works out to 0.32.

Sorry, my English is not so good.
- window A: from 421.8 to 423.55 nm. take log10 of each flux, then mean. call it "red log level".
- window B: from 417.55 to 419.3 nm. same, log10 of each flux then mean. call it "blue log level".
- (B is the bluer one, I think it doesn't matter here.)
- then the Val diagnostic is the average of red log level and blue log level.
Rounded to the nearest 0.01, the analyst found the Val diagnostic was 1.12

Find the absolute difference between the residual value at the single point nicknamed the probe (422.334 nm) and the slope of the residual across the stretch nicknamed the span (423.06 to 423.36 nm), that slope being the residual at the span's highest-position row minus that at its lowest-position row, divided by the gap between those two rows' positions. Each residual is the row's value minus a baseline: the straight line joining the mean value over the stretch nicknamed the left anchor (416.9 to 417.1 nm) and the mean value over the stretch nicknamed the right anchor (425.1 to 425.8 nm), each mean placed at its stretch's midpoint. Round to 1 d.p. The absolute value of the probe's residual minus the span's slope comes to 4.3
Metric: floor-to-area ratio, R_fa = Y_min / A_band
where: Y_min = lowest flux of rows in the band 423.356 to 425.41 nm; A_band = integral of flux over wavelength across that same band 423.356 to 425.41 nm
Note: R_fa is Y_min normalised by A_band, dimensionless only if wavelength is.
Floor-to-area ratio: 0.444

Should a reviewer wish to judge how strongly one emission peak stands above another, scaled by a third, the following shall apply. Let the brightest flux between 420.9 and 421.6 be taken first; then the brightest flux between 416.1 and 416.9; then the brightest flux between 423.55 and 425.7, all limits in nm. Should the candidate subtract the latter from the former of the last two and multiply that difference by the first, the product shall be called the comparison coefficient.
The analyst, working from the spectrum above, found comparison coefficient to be 14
